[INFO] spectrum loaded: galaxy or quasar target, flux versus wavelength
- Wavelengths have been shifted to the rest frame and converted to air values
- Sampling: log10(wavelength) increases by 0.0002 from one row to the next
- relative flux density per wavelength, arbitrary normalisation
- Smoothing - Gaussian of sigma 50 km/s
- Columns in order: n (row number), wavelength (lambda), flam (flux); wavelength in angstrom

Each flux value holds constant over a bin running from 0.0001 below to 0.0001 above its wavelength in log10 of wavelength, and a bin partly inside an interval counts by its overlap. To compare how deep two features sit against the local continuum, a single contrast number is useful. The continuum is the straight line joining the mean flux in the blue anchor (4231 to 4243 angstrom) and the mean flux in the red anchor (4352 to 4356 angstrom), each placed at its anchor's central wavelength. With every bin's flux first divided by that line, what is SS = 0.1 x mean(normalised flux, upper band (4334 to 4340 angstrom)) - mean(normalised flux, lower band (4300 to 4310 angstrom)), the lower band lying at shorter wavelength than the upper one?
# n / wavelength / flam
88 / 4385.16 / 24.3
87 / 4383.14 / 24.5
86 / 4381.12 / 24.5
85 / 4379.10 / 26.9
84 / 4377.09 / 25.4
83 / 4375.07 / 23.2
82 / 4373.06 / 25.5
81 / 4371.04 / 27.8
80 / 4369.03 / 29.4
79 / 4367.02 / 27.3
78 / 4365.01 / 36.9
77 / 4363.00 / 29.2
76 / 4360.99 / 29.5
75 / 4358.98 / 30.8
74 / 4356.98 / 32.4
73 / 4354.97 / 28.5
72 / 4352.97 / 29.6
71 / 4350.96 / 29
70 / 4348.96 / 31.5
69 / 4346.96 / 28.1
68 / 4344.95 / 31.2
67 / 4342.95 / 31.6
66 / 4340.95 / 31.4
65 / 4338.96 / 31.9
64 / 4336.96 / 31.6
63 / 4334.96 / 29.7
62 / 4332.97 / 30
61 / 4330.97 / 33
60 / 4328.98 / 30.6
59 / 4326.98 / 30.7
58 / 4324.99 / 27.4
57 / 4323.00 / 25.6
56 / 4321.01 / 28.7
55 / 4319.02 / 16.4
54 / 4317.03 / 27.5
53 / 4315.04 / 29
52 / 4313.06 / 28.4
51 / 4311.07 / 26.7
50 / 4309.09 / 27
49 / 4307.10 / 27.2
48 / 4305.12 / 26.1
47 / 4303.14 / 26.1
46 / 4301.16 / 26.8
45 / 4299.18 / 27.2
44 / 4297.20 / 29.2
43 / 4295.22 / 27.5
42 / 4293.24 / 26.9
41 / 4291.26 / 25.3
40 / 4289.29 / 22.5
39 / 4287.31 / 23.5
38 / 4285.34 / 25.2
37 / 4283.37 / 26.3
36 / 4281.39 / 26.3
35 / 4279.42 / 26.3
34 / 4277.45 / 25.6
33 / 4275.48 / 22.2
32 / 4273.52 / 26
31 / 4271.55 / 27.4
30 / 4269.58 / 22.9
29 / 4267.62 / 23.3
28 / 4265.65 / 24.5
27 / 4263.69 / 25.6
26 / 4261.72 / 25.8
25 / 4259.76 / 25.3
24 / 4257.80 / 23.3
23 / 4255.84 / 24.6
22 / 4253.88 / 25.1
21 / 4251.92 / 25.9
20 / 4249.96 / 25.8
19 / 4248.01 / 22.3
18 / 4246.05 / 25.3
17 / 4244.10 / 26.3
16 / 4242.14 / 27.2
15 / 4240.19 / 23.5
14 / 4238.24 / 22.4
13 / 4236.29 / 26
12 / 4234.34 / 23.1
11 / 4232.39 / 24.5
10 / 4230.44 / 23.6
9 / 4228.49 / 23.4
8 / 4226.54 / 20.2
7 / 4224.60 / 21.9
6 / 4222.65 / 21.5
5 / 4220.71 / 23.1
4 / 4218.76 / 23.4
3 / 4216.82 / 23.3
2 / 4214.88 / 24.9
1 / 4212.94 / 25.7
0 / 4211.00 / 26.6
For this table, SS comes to -0.873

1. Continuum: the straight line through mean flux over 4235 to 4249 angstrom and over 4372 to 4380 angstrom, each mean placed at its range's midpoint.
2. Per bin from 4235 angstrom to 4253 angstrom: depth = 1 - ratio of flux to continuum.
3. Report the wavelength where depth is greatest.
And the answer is 4248.01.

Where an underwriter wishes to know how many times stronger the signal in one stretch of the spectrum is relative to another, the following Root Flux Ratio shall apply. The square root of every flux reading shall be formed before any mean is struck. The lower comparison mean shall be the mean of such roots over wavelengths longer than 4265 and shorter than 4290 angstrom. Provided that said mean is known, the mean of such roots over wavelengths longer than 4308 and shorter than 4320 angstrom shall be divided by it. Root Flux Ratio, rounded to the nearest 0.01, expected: 1.02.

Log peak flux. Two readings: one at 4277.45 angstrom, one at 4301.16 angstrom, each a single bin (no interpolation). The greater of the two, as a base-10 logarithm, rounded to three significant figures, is 1.43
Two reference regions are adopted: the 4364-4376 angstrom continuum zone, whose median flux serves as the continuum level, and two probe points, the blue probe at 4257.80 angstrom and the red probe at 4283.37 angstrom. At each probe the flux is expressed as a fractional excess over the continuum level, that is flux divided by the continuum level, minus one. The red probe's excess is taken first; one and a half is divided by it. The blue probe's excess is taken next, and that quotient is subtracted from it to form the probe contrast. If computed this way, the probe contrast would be 33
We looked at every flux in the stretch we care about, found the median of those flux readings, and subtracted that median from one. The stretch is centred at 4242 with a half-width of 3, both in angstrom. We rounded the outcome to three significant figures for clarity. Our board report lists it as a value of -25.3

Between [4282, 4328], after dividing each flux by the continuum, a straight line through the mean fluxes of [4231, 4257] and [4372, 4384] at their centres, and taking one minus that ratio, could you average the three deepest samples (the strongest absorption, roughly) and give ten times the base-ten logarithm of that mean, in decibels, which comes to -7.9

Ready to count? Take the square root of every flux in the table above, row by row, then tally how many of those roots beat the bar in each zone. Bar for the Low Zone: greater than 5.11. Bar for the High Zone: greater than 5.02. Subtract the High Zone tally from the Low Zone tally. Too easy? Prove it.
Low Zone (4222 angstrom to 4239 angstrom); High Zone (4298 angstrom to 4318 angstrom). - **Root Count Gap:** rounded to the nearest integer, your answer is -10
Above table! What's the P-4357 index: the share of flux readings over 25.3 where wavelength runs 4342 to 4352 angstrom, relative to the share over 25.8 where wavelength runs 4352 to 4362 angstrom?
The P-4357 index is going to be 1.0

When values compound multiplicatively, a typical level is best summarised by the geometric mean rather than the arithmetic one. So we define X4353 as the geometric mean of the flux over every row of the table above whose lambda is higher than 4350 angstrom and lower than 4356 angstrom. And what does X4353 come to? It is 29.0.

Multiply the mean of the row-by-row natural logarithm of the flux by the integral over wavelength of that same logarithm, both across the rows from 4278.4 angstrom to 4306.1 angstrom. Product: 294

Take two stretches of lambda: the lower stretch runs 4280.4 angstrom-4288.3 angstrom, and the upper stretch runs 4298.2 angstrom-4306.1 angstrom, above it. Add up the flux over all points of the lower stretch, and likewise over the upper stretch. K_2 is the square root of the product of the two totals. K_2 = 104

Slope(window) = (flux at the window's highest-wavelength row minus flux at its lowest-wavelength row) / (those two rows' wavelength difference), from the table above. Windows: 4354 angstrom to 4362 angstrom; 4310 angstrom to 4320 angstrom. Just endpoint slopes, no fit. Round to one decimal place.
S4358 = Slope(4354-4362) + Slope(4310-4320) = -1.1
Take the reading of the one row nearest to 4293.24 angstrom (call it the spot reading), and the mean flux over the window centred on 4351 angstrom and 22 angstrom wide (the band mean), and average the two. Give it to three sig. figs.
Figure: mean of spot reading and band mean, 28.6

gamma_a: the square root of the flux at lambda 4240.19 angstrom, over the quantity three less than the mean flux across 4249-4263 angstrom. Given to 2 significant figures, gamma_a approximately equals 0.22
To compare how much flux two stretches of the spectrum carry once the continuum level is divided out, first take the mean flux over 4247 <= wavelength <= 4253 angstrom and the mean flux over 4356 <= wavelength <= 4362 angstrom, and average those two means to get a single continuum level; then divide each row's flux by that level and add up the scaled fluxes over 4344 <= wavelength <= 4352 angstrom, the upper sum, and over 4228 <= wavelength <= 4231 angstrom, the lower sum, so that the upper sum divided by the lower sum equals 2.5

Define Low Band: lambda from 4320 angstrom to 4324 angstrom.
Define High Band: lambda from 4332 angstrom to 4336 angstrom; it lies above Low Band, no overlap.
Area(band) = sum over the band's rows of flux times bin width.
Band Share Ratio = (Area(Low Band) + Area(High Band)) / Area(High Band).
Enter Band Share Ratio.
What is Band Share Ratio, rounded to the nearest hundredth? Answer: 1.91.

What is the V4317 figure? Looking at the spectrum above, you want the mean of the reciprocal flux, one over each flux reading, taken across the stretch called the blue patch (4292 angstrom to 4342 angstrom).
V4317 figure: 0.036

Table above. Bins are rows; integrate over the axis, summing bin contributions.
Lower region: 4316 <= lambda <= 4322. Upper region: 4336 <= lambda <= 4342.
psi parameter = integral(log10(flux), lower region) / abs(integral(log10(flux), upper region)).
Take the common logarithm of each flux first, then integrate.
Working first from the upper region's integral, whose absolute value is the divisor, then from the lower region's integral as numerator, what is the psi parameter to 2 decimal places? 0.91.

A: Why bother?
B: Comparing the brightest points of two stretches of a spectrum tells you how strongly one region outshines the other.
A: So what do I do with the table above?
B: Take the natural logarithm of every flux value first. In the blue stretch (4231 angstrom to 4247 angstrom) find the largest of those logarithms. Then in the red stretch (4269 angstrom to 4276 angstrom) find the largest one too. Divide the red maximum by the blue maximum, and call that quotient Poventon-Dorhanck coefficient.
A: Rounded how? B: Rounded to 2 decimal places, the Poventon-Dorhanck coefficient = 1.00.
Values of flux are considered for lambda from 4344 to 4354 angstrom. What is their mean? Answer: 29.9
